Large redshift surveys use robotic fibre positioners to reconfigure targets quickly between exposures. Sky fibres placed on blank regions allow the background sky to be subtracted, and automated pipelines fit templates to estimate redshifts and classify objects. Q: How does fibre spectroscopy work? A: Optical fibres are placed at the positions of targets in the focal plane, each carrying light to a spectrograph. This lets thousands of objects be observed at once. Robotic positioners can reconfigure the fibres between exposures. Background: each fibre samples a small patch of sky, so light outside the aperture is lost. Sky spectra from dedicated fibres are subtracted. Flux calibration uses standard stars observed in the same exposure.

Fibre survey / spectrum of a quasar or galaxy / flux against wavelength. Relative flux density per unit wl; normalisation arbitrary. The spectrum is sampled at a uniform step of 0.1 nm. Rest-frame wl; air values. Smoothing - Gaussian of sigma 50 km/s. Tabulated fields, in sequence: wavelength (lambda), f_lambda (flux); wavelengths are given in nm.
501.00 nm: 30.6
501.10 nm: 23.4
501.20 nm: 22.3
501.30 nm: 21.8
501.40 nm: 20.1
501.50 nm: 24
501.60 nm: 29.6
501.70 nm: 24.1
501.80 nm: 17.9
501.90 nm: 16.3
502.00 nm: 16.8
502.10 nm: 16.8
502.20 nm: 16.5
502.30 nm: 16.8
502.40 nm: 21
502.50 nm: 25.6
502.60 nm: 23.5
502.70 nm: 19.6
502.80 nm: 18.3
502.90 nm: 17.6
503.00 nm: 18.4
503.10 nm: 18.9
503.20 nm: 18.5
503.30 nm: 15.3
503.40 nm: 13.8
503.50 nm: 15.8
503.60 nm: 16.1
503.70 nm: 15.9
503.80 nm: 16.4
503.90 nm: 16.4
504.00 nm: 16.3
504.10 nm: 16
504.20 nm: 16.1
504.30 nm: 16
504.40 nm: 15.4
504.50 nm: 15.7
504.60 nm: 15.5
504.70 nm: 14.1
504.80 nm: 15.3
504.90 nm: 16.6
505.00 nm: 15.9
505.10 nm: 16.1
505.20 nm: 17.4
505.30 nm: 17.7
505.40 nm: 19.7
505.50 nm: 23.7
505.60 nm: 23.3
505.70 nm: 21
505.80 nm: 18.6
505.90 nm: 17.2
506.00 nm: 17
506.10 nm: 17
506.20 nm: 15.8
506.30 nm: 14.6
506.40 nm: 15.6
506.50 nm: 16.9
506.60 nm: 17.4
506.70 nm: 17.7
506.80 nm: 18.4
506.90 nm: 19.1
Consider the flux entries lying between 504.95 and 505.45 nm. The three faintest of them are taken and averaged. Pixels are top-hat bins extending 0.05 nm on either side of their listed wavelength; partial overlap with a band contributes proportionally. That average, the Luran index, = 16.5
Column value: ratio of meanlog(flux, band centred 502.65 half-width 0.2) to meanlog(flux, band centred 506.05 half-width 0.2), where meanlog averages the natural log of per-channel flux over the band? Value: 1.09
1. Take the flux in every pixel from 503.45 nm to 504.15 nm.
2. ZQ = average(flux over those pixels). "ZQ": 16.1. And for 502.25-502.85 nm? 20.8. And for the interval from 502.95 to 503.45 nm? 17.0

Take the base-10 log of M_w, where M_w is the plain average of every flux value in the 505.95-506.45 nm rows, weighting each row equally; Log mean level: 1.20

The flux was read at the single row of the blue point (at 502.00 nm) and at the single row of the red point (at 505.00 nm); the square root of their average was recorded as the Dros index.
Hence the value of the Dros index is 4.0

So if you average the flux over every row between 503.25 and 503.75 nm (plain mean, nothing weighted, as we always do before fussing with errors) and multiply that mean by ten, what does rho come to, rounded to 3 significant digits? 154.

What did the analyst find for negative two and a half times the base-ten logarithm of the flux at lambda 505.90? -3.09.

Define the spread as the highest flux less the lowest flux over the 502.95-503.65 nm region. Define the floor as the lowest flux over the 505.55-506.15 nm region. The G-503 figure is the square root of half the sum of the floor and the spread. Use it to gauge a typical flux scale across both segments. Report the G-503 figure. 3.32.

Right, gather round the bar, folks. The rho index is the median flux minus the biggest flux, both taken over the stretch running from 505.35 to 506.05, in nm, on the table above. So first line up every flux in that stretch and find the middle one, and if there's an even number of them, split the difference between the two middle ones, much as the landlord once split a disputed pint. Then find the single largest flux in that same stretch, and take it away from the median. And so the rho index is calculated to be -4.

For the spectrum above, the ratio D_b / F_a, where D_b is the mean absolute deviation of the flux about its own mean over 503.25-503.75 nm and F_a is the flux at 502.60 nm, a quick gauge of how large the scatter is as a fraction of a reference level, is 0.028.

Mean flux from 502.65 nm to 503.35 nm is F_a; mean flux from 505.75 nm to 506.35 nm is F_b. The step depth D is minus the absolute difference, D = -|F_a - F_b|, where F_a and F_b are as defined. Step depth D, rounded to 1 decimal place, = -1.4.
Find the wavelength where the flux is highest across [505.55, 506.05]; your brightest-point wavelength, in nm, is 505.60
